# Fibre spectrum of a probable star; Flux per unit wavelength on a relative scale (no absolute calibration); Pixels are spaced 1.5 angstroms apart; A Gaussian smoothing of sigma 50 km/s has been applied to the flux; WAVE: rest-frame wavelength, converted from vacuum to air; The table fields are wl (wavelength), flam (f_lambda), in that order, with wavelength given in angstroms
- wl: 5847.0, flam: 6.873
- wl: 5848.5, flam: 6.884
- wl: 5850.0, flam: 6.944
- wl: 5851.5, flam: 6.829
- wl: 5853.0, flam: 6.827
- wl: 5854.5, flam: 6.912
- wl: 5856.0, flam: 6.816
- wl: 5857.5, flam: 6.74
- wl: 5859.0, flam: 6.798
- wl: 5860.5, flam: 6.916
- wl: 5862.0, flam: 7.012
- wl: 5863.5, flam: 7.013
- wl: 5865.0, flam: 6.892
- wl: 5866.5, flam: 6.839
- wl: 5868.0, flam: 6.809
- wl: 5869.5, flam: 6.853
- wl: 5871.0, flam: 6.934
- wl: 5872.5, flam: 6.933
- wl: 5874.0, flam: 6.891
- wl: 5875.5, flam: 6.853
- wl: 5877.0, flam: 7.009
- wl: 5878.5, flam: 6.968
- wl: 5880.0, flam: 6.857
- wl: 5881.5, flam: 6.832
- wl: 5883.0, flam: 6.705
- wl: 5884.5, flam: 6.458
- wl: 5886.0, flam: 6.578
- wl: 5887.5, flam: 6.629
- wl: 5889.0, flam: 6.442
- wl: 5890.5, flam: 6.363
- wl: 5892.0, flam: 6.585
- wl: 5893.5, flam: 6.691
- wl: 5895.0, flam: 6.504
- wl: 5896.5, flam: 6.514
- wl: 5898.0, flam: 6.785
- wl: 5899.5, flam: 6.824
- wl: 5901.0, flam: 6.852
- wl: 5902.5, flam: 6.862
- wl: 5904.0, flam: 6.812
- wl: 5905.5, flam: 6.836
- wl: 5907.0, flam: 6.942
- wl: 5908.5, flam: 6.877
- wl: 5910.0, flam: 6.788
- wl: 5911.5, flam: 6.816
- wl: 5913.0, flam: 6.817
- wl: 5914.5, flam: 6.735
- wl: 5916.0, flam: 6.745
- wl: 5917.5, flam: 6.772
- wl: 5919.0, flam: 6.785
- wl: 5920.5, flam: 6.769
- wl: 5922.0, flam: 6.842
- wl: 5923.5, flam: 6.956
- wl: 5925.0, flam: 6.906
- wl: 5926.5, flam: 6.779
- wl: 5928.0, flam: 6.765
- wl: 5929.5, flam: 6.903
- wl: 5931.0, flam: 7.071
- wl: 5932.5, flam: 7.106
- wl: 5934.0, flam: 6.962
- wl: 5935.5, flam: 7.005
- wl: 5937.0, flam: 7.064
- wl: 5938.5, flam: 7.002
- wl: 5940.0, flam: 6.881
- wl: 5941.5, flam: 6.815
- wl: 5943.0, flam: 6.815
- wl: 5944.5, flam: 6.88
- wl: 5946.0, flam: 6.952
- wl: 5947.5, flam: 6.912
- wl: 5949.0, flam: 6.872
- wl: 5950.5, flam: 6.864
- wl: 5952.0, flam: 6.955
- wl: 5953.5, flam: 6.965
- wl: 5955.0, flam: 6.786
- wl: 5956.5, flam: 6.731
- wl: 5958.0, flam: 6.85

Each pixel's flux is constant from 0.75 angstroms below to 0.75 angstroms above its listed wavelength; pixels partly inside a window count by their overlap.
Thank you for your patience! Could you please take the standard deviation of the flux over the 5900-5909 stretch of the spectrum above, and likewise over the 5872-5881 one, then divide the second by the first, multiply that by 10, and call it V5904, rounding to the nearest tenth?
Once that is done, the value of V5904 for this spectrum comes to 14.1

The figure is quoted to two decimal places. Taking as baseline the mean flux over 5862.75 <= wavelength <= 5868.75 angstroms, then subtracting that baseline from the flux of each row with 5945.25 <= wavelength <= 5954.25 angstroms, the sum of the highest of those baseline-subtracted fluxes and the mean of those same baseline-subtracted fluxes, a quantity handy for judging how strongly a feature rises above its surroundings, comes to 0.11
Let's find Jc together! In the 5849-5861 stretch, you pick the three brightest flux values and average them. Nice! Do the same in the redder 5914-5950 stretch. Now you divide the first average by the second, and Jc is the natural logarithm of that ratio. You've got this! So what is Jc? -0.022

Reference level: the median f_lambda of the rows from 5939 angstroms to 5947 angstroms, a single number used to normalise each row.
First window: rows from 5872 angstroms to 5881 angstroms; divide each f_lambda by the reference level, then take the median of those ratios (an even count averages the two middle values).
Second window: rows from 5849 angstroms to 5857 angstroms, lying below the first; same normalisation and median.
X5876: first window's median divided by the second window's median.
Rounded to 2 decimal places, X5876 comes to 1.01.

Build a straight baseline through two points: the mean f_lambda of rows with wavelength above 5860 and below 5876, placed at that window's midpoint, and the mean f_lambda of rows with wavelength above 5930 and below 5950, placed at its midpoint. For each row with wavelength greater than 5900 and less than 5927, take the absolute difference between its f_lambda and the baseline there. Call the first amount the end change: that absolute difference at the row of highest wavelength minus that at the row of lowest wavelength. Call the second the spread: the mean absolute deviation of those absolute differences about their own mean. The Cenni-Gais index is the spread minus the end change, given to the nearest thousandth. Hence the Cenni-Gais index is -0.041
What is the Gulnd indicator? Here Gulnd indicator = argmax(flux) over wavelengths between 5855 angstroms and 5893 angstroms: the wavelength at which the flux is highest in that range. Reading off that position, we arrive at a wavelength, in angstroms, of 5863.5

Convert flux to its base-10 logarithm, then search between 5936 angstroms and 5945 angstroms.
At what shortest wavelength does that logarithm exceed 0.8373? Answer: 5937.0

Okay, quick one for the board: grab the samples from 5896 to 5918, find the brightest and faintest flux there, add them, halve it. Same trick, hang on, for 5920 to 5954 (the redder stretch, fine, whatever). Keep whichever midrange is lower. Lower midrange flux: 6.73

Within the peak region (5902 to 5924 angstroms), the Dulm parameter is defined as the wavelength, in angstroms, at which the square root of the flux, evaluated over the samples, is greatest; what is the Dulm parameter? 5923.5 angstroms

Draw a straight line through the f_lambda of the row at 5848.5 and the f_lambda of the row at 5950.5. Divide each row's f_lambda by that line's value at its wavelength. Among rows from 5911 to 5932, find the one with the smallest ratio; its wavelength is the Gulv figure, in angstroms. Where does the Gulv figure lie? 5914.5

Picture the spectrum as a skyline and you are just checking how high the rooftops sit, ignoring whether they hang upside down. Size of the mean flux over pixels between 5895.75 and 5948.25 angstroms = 6.86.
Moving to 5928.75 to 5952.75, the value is 6.94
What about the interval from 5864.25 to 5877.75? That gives 6.89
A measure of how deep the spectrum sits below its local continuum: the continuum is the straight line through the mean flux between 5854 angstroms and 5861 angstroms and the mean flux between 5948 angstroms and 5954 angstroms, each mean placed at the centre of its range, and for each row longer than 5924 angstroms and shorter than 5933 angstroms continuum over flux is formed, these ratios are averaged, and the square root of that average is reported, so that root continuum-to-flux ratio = 0.998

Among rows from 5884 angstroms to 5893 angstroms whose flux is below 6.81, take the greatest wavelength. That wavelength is 5892.0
